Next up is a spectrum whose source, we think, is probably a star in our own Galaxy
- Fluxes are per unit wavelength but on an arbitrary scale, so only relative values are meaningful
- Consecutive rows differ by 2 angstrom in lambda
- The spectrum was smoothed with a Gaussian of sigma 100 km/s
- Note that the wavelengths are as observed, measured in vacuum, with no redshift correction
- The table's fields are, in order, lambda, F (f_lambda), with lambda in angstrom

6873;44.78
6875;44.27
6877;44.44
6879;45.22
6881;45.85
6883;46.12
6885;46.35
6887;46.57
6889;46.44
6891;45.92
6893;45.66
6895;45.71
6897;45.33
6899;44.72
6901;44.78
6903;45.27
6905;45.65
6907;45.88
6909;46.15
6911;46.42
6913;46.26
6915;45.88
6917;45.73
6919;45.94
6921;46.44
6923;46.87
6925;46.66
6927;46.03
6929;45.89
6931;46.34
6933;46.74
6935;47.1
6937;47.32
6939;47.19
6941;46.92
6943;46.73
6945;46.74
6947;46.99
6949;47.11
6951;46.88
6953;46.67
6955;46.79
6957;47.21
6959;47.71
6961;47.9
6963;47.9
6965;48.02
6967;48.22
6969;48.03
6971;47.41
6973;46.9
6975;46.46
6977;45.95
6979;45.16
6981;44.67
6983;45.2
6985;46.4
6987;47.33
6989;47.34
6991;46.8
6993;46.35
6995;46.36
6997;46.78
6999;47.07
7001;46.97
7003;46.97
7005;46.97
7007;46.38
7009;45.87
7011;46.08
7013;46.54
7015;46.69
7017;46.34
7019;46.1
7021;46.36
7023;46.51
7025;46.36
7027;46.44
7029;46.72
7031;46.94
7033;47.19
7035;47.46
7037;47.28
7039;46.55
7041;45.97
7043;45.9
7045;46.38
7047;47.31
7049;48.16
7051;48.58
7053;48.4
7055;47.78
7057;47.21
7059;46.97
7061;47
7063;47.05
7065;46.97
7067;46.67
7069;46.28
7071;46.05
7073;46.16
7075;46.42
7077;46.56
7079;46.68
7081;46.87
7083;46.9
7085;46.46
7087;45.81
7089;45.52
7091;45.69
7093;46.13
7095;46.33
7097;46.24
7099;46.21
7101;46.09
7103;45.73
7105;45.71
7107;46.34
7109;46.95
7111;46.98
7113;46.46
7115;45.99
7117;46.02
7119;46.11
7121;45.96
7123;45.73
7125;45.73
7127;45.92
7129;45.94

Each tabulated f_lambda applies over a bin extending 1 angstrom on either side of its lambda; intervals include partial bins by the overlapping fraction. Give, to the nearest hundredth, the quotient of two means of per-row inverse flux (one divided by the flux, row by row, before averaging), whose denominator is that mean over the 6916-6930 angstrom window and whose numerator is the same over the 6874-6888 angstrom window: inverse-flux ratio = 1.02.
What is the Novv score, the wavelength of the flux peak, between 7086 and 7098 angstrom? 7095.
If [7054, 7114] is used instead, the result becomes 7055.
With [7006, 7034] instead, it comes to 7033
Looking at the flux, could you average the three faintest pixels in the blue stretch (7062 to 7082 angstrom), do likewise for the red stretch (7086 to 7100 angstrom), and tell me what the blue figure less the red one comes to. 0.5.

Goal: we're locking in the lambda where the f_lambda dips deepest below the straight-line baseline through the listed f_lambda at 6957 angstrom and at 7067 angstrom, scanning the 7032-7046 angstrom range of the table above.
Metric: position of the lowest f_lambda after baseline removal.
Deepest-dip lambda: 7043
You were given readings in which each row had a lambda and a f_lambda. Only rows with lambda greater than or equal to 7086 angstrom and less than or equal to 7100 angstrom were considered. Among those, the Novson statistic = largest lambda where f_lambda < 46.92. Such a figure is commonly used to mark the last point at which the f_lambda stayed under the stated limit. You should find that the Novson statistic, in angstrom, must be 7099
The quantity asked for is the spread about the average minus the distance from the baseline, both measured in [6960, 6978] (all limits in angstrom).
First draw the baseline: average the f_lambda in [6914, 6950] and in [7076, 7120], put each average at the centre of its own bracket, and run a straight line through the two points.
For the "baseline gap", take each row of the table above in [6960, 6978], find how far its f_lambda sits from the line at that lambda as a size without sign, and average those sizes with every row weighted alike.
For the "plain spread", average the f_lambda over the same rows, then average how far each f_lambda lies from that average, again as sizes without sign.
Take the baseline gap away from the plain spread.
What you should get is -0.38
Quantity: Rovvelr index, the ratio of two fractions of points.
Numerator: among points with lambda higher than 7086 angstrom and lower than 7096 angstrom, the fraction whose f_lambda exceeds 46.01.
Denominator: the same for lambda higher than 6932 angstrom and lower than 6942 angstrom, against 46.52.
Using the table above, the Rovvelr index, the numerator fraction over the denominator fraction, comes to 0.4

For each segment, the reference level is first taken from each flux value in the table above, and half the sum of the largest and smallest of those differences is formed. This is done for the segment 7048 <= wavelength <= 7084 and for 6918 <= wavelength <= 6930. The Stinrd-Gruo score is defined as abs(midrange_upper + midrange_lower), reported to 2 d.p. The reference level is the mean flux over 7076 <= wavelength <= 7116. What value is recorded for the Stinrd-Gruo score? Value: 1.13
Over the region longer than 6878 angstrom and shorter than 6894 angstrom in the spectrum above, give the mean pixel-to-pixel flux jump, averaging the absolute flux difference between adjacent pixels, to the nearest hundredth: 0.32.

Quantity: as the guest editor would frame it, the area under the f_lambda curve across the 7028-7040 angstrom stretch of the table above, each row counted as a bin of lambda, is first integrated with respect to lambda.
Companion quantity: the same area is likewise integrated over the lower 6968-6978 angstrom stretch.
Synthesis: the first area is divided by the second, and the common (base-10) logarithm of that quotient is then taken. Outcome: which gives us 0.1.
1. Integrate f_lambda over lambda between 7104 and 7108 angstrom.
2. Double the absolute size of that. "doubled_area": 368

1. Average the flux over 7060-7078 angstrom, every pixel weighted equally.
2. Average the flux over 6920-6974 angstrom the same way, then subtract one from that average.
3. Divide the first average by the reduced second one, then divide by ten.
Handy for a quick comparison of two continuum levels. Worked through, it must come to 0.101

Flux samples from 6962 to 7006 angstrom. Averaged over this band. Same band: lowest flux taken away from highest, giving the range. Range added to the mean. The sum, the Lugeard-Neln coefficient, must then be 50.3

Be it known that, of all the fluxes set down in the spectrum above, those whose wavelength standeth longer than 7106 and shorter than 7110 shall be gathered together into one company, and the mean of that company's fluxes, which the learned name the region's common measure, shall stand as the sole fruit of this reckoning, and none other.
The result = 46.6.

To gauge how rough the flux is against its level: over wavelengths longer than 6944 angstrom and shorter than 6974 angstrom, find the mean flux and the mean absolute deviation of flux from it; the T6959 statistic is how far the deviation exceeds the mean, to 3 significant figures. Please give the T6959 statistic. -46.9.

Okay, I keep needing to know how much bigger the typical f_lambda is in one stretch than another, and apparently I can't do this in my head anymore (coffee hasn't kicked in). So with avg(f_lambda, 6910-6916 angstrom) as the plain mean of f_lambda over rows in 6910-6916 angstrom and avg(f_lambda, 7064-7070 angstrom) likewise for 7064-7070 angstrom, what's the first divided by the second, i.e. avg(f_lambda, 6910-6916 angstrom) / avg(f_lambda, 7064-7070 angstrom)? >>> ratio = 0.99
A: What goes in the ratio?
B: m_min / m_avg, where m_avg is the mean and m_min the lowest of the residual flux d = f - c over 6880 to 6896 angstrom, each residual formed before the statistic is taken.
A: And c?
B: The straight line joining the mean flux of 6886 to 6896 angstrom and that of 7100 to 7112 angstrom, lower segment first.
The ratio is -19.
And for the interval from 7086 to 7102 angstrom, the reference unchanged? 3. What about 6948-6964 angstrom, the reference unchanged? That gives 0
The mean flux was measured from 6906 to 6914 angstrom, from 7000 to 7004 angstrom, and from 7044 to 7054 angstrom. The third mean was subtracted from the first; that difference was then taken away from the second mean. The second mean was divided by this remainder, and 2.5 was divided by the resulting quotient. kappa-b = 2.58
